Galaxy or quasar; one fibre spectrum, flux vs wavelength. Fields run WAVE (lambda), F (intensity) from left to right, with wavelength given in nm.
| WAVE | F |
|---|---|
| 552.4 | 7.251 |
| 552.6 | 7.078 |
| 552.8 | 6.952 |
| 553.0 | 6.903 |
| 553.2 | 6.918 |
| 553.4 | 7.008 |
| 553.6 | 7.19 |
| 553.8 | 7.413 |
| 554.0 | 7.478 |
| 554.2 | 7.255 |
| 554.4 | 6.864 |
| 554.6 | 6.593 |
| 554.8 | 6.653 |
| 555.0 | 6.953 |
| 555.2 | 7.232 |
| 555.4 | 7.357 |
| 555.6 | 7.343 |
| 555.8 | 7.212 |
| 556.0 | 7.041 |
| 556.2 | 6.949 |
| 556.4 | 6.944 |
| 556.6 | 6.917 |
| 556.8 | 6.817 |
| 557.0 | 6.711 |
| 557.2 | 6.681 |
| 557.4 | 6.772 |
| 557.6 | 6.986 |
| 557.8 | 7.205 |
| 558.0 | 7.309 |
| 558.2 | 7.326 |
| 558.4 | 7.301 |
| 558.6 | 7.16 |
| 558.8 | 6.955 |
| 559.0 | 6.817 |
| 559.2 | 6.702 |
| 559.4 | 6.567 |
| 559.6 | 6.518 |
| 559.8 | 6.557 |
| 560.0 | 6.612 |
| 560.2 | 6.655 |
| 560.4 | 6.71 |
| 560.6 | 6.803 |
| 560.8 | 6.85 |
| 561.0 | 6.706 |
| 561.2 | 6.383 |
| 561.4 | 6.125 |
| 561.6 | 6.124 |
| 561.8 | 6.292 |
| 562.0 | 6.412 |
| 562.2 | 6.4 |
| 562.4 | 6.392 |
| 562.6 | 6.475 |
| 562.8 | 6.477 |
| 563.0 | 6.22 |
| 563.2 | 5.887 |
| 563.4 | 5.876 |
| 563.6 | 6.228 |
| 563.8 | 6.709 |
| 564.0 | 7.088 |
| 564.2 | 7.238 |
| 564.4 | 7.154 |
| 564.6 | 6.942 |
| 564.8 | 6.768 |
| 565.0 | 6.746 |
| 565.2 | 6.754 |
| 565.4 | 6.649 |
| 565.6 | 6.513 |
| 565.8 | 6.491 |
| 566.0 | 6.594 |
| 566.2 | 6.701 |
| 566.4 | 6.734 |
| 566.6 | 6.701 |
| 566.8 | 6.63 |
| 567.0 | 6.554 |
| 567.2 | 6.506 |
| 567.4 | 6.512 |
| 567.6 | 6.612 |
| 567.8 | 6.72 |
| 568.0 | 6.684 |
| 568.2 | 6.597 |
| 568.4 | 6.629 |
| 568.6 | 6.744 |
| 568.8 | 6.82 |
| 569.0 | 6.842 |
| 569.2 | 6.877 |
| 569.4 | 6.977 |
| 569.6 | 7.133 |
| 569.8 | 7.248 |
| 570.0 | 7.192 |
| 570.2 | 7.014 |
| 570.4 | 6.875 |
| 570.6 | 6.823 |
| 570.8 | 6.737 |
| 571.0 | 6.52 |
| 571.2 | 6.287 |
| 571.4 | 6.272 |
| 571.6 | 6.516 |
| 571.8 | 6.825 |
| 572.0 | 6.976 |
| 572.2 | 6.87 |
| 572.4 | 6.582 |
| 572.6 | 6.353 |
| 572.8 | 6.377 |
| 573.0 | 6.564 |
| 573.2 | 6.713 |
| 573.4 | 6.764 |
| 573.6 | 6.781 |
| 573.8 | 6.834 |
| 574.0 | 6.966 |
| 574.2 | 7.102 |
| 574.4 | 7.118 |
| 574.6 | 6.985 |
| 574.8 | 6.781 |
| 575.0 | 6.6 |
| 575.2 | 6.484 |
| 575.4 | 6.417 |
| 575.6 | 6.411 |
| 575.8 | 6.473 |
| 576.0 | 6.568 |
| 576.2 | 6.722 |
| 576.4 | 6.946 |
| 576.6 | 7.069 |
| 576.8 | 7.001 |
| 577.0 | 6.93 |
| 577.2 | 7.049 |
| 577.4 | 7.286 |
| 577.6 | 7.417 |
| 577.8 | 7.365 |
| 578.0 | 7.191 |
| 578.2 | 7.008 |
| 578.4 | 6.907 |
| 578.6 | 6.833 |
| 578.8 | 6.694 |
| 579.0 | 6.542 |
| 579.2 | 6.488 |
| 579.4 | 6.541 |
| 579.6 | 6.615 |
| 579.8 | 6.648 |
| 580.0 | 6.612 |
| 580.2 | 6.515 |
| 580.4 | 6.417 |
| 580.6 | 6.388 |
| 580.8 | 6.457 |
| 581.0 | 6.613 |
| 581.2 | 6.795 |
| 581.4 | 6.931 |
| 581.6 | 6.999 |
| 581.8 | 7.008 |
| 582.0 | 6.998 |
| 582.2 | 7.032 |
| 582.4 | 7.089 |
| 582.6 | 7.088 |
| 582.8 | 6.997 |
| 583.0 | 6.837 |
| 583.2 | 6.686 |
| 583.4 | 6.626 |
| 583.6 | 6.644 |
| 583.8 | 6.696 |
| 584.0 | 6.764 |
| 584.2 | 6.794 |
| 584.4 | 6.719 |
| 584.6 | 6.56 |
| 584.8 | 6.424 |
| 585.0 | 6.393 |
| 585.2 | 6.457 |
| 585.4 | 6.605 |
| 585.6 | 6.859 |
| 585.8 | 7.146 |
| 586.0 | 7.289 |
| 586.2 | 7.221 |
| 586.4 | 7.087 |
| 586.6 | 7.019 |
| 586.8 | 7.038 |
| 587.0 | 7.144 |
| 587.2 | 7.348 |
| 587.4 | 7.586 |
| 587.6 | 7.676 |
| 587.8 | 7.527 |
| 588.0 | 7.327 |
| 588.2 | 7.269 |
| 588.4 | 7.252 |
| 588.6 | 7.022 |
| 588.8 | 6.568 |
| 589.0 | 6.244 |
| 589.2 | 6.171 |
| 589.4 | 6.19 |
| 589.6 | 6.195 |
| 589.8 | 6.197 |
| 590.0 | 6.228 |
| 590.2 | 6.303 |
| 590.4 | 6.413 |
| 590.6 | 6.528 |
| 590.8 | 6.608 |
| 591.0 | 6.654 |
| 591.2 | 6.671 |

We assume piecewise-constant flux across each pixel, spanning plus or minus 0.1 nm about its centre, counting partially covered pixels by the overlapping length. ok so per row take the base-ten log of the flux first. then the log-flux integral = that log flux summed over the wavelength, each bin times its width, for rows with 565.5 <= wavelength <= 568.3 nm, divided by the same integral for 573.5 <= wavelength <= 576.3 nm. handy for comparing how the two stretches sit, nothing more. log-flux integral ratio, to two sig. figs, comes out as 0.99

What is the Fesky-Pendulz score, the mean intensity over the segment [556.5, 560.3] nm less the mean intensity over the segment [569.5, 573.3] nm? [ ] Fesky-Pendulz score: 0.14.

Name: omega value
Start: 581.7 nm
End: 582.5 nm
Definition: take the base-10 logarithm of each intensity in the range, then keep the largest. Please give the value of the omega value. 0.851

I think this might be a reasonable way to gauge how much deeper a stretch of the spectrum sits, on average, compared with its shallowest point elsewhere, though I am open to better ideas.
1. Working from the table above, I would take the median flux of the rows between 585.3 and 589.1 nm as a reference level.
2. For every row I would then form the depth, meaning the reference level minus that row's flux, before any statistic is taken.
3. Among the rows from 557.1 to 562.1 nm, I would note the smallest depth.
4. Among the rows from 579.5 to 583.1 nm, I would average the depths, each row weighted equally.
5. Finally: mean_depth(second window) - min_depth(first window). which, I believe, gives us 0.55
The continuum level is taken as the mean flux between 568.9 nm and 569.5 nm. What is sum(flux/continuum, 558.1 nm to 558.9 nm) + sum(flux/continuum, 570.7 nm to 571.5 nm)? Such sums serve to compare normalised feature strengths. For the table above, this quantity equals 7.91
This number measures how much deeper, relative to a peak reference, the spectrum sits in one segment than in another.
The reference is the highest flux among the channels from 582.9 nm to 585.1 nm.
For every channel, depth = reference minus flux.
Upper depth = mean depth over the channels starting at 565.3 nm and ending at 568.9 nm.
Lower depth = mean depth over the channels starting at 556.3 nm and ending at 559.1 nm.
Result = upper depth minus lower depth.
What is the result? 0.4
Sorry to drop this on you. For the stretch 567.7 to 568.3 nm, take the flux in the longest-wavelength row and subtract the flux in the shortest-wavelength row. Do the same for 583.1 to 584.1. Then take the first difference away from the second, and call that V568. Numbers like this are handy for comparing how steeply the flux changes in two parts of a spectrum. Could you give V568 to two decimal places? 0.20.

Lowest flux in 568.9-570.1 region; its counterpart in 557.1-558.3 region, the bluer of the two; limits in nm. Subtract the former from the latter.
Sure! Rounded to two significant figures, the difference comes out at -0.16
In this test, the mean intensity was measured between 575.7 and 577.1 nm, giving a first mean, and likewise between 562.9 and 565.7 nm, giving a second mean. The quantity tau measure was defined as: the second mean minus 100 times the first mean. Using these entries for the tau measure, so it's -675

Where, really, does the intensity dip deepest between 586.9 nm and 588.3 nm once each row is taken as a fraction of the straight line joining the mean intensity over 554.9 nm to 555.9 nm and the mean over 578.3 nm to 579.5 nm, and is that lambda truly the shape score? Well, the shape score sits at 587.0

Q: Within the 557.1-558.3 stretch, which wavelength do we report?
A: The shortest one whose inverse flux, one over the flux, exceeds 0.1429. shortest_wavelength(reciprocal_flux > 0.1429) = 557.2 nm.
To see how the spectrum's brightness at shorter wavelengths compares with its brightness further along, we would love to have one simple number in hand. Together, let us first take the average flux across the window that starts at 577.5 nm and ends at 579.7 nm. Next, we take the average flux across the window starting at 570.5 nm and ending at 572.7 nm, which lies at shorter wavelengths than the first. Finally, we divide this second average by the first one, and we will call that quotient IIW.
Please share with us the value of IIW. 0.96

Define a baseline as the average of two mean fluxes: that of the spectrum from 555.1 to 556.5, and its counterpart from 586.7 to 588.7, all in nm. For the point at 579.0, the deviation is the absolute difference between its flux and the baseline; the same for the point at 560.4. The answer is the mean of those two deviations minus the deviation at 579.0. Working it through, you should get -0.1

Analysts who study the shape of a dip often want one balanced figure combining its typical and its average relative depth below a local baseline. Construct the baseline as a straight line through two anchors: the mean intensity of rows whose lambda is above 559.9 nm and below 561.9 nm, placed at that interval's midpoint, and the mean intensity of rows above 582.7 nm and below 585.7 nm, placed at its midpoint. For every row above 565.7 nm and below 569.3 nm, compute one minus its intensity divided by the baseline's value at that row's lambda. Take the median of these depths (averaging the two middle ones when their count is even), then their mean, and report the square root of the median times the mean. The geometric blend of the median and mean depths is 0.014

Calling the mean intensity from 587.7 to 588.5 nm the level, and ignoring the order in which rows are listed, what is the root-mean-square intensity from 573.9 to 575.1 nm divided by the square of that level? 0.128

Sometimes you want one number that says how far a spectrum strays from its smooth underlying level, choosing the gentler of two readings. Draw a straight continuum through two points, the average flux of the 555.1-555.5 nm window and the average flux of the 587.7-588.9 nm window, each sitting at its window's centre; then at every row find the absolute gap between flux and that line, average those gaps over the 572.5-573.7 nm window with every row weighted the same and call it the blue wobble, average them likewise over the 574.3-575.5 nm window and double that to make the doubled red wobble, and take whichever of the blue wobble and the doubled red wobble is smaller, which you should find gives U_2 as 0.63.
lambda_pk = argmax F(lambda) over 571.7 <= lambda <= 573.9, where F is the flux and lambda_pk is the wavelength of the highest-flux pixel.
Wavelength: 572.0 nm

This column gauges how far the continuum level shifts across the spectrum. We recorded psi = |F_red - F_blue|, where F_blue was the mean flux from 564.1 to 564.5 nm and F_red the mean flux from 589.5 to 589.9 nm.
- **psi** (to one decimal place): 1.0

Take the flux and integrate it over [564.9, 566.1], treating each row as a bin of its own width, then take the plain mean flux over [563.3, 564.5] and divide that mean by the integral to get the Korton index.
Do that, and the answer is 0.84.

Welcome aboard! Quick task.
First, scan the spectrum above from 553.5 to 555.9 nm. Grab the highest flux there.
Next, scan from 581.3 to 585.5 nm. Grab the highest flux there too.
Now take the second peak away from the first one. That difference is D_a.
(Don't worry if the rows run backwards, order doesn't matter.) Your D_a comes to 0.4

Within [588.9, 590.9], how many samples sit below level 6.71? 10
